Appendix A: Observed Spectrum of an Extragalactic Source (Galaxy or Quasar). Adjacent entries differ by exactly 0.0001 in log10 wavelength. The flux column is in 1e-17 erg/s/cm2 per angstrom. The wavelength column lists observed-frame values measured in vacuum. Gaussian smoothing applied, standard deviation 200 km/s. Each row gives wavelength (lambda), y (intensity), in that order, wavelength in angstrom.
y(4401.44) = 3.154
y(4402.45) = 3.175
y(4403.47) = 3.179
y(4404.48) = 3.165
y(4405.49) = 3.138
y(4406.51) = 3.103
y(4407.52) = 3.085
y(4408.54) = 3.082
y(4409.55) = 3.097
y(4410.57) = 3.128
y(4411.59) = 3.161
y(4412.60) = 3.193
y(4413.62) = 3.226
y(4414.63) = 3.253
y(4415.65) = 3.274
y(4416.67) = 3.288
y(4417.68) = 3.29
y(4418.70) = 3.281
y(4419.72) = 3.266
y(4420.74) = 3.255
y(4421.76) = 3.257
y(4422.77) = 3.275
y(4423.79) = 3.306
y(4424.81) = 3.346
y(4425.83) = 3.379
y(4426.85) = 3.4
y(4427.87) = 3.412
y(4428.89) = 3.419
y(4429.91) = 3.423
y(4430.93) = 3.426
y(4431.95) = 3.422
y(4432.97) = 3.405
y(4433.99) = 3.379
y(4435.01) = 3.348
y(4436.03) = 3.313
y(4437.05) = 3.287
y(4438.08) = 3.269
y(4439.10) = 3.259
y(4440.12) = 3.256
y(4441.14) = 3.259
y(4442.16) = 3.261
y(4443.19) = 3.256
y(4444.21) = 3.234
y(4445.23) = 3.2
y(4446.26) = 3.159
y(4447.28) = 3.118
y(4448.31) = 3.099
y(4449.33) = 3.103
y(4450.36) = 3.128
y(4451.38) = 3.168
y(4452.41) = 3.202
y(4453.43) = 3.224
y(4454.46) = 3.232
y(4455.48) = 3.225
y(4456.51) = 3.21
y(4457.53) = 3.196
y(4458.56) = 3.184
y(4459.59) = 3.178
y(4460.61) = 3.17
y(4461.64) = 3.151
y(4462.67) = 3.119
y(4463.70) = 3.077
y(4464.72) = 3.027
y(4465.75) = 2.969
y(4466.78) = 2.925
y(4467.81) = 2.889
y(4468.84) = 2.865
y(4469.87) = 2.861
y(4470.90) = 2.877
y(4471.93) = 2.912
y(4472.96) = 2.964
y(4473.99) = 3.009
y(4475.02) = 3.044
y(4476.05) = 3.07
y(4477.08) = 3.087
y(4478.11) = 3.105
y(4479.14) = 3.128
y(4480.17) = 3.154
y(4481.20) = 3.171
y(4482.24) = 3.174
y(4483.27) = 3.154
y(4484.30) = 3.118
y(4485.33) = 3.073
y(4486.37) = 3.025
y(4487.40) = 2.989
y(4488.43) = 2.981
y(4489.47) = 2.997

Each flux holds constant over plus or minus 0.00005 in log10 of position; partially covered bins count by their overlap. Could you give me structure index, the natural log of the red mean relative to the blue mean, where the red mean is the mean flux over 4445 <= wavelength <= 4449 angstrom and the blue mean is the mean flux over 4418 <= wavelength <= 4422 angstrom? -0.04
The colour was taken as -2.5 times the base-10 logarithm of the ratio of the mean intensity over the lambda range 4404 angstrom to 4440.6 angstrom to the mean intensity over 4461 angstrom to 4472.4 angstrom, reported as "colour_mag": -0.11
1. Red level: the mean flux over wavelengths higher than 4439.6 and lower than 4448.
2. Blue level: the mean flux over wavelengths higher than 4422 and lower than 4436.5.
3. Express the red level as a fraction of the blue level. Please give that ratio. 0.95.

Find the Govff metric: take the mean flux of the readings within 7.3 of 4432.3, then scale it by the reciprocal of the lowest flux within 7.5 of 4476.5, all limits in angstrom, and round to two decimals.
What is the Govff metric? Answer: 1.18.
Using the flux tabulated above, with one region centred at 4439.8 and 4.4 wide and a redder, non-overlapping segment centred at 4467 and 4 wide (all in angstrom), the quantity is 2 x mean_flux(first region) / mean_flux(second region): 2.24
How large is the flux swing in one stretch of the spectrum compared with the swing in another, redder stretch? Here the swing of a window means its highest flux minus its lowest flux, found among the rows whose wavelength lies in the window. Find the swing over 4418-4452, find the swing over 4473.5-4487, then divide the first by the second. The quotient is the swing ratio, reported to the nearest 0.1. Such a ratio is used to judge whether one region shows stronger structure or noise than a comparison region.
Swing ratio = 2.0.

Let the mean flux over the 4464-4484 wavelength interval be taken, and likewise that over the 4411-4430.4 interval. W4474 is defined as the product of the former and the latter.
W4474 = 10.0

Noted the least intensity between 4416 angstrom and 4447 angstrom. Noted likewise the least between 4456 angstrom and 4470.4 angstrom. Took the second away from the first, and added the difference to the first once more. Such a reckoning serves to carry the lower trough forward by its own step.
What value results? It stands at 3.5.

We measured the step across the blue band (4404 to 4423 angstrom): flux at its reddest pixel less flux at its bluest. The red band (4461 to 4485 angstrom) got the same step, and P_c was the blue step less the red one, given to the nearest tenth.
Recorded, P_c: 0.1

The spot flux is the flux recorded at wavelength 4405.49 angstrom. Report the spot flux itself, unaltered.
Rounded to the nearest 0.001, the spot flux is 3.138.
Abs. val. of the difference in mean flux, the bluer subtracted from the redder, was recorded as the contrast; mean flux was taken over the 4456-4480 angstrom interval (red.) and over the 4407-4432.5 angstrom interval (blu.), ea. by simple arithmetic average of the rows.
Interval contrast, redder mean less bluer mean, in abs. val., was 0.23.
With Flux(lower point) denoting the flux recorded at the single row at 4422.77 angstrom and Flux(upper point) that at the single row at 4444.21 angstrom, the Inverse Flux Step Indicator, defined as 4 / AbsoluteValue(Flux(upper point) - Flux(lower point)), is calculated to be 98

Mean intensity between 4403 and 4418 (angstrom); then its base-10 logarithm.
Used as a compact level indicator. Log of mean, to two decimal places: 0.50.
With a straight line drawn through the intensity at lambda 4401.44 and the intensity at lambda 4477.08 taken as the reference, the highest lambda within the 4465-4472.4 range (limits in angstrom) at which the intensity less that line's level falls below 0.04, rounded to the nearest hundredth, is 4471.93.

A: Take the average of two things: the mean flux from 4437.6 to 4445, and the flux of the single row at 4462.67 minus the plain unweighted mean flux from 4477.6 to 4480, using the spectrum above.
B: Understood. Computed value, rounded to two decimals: 1.63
